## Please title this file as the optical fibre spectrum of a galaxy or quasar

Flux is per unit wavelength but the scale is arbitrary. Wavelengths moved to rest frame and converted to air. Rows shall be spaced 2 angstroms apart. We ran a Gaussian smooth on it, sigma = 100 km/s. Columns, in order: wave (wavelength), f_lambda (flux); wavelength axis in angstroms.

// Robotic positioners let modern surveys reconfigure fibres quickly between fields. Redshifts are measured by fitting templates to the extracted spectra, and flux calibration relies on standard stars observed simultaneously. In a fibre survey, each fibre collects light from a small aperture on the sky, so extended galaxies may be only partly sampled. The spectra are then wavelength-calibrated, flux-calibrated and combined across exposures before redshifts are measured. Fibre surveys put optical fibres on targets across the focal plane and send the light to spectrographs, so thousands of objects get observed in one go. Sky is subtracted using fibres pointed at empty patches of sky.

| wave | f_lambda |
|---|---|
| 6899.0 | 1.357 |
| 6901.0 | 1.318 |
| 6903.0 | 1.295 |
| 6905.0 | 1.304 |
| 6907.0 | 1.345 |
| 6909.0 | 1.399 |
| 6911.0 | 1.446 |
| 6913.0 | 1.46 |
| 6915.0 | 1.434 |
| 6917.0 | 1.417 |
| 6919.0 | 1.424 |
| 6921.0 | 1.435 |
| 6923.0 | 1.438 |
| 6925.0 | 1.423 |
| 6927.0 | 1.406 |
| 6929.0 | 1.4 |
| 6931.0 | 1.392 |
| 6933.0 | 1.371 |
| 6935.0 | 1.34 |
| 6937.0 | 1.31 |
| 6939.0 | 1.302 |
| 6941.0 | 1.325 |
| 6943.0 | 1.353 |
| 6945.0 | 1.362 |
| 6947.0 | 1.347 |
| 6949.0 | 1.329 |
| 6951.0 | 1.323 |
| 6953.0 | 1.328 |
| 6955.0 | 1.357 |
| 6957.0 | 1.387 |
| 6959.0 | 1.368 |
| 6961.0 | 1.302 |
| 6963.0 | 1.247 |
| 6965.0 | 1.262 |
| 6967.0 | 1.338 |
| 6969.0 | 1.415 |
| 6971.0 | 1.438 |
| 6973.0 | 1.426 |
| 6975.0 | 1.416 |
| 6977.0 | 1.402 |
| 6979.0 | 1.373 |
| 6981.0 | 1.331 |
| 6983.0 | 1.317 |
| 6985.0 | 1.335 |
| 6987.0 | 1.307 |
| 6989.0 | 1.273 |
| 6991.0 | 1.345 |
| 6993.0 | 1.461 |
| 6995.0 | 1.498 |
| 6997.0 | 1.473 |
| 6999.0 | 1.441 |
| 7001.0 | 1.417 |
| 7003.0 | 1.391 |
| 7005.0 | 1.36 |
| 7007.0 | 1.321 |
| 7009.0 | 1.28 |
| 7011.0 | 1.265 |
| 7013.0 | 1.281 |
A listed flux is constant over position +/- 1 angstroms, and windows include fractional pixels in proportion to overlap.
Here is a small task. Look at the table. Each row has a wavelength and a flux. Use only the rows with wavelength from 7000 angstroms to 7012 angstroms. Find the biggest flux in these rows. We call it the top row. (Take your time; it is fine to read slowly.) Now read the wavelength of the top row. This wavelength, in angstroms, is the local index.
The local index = 7001.0 angstroms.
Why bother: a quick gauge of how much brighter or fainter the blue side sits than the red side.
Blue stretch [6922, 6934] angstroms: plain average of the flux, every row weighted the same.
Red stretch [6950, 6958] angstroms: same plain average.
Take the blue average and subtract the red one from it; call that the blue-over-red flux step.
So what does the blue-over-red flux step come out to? 0.06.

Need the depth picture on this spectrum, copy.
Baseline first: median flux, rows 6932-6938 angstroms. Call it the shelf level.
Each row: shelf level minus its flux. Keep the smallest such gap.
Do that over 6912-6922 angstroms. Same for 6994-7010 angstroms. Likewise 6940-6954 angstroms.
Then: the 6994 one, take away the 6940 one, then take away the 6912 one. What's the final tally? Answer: -0.016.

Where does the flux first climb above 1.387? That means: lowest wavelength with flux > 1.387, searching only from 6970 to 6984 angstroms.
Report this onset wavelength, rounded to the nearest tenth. 6971.0 angstroms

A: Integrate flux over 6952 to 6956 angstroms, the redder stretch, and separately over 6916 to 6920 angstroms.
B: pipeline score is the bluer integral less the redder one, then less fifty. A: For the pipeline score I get -49.7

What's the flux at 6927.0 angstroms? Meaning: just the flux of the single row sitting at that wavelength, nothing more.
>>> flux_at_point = 1.406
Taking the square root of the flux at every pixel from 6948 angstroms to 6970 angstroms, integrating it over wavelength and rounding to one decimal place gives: 25.4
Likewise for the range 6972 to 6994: 25.7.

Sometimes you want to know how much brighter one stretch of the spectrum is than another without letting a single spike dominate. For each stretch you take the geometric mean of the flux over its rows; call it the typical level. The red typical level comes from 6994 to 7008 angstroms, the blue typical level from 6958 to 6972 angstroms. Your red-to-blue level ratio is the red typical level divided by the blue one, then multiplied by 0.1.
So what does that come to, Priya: 0.106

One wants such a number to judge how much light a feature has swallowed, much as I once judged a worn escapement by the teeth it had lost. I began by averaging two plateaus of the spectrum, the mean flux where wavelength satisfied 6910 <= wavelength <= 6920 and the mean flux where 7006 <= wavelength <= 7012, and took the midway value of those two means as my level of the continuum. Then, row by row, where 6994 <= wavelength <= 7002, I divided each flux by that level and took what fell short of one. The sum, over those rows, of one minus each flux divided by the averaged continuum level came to -0.28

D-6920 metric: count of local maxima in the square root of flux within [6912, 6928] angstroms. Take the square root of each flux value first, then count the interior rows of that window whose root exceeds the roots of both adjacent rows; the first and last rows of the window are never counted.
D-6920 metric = 1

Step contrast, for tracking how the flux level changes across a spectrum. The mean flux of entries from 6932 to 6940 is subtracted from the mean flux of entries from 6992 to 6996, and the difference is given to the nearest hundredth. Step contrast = 0.15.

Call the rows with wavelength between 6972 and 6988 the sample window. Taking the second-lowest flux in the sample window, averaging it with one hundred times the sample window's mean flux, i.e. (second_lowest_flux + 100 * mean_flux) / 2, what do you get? 68.8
